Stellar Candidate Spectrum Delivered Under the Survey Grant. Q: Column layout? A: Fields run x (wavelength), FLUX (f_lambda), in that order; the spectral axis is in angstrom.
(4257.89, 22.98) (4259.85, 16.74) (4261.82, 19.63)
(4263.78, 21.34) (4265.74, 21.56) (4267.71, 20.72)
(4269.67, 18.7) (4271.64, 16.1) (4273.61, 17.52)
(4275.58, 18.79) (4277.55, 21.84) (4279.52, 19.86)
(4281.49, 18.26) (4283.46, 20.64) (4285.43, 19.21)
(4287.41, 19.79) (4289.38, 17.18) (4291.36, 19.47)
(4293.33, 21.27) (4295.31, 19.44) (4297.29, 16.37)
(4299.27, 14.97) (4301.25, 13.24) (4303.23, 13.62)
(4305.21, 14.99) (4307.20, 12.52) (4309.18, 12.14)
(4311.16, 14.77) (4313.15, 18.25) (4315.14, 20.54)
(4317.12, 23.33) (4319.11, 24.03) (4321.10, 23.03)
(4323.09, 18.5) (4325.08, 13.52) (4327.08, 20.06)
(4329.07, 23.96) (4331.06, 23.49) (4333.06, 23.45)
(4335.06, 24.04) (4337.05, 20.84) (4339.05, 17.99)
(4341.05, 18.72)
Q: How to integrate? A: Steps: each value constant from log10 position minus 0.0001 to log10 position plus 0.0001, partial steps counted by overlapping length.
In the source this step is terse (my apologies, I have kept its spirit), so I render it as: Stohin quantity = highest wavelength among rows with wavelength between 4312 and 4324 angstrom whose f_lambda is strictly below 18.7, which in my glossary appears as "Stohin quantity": 4323.09 angstrom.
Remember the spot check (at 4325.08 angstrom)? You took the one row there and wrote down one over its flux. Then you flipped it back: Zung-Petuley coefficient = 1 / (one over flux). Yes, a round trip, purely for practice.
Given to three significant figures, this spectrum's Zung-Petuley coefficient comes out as 13.5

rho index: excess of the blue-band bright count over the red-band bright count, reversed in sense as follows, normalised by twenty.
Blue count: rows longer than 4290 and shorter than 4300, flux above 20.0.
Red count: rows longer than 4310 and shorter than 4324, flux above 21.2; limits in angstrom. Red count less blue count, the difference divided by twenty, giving 0.10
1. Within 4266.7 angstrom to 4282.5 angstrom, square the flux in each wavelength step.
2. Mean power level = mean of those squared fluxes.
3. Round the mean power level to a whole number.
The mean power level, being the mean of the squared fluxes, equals 363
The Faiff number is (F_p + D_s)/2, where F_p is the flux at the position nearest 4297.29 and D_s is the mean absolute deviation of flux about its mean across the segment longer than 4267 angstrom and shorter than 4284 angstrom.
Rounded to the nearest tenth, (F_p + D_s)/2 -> 8.9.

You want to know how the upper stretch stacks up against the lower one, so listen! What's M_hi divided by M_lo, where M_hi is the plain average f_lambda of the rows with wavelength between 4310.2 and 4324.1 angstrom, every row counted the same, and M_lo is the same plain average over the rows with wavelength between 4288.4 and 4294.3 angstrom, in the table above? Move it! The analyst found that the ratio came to 1.05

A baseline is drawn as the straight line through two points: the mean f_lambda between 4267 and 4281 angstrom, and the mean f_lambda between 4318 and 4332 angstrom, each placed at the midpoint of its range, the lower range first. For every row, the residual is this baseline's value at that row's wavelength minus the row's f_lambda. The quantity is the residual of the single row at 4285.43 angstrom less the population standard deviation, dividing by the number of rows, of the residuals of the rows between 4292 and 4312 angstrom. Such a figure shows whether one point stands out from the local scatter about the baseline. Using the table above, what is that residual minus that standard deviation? -2.7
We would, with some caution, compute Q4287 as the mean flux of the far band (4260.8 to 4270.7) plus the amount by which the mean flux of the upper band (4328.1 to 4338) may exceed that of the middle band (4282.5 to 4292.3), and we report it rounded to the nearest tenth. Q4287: 24.3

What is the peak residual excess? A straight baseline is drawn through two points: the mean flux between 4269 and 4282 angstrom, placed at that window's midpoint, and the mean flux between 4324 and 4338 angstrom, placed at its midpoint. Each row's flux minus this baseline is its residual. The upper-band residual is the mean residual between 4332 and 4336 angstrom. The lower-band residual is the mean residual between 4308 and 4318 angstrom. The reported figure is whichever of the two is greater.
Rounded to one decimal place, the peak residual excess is 2.3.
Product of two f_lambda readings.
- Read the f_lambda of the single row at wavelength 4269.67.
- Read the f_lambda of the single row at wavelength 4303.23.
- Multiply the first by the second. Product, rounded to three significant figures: 255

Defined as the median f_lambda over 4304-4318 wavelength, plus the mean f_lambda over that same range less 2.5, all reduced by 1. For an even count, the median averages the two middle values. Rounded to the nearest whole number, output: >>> 28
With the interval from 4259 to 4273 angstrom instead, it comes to 35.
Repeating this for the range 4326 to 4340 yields 42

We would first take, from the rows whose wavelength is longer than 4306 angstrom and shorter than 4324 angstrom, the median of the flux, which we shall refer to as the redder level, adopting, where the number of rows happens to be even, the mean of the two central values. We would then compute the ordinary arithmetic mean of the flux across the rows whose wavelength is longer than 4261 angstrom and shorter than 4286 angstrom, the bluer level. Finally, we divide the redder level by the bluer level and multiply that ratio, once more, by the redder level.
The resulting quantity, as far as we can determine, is 17.5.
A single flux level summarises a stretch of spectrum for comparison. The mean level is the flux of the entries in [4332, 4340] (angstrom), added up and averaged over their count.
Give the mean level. 21.6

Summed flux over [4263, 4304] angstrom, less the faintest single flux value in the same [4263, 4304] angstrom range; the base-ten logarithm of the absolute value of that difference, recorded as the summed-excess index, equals 2.58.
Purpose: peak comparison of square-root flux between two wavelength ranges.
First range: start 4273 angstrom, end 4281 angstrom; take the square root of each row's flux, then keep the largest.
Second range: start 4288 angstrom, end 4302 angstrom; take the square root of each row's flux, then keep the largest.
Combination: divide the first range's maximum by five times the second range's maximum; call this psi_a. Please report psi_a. 0.203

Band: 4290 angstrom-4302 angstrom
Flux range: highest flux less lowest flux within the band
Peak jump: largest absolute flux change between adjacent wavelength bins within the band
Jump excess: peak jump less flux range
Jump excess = -5.0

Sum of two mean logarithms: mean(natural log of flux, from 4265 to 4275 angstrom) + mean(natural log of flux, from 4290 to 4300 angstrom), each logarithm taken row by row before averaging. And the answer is 5.83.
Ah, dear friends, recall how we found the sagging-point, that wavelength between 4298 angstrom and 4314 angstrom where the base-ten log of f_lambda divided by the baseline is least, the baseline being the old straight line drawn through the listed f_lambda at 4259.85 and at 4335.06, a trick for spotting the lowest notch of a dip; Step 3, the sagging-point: 4309.18 angstrom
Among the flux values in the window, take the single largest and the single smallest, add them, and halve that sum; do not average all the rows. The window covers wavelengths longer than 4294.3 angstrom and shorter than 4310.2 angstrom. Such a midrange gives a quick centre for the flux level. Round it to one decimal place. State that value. 15.8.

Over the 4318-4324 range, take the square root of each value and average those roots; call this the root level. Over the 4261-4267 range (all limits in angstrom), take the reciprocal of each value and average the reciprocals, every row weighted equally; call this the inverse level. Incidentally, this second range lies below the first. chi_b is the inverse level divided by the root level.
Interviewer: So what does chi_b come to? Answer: 0.0103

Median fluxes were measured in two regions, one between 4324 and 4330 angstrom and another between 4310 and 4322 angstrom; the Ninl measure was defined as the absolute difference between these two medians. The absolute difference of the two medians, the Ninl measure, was 2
